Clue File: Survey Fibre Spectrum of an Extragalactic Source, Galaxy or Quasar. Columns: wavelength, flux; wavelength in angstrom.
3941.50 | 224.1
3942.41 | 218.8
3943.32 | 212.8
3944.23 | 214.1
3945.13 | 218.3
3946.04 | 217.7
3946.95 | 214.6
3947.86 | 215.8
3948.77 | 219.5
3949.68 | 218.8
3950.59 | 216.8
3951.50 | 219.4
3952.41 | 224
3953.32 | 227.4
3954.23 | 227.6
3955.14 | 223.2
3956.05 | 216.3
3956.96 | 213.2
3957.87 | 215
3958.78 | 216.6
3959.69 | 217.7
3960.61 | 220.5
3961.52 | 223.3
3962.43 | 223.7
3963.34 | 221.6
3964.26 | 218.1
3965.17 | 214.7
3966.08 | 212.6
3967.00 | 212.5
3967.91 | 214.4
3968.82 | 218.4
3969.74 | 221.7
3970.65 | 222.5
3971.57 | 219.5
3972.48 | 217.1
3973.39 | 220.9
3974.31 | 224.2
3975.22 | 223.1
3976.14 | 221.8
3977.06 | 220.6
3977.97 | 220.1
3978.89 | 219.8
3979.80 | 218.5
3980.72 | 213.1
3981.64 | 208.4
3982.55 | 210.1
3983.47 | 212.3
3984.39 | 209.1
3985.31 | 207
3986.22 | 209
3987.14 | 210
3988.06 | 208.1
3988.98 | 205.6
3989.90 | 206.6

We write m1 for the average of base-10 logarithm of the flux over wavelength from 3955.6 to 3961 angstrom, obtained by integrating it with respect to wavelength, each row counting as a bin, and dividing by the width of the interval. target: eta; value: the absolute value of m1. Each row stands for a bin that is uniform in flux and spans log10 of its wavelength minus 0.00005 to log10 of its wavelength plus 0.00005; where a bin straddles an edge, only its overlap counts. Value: 2.33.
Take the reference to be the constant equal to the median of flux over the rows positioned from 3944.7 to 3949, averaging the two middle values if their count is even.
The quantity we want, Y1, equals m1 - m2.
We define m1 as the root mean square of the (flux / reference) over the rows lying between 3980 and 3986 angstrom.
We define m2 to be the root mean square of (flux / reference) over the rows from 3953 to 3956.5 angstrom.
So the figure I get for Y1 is -0.063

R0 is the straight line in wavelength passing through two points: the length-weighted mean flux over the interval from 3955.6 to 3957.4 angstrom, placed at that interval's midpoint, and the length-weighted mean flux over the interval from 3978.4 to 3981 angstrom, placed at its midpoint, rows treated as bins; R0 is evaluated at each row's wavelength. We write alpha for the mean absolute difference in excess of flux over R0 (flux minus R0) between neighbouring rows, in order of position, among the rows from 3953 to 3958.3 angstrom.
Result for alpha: 3.30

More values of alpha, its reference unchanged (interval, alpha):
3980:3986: 2.80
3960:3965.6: 2.46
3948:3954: 2.64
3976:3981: 1.84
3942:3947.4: 3.06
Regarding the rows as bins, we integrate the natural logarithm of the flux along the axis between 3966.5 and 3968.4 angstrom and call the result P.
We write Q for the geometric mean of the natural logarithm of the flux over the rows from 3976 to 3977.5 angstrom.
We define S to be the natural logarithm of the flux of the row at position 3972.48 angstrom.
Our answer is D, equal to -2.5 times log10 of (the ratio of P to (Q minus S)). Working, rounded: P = 10.2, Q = 5.40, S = 5.380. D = -6.84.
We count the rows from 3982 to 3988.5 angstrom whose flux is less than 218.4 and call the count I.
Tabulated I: 7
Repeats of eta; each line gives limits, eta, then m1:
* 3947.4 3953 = 2.34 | 2.34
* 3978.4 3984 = 2.33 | 2.33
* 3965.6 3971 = 2.34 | 2.34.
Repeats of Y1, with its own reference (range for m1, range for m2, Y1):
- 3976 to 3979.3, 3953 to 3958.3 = 0.000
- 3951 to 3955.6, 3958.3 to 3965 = 0.019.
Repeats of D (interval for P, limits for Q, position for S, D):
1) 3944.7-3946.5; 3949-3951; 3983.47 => -6.45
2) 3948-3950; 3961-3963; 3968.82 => -6.67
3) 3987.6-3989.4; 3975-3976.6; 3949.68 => -6.91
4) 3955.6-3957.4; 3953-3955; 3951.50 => -6.07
